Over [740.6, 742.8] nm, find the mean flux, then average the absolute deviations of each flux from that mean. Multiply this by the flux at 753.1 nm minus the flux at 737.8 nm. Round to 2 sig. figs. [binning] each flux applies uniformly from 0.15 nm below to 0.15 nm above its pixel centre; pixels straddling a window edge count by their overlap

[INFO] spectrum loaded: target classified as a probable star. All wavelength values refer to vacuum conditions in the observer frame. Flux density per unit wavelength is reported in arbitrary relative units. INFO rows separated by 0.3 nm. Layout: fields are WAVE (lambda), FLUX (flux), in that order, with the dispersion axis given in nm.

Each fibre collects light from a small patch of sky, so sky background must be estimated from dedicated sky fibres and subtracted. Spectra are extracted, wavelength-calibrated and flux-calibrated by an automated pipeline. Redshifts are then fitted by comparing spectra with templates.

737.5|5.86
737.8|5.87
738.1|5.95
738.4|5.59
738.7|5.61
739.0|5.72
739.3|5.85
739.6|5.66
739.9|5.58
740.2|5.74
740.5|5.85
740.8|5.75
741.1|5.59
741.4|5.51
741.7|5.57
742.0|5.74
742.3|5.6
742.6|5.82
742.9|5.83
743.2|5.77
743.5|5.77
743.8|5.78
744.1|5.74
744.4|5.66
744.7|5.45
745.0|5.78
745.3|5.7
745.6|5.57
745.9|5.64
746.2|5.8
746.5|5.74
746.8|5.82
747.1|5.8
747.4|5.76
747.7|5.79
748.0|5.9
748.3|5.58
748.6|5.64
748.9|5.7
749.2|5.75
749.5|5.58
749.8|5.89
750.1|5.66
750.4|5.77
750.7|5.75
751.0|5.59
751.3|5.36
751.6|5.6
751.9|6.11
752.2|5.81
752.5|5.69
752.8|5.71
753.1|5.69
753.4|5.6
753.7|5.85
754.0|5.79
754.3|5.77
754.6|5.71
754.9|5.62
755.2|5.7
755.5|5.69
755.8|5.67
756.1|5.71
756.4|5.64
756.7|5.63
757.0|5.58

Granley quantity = -0.018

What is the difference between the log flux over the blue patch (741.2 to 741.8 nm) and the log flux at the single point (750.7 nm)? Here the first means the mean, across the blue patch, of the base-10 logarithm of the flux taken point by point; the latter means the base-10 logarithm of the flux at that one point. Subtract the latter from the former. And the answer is -0.016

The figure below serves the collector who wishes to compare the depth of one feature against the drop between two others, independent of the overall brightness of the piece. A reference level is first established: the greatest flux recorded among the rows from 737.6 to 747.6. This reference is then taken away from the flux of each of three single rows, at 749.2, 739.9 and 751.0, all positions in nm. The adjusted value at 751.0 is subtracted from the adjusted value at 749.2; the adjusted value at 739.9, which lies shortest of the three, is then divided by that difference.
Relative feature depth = -2.3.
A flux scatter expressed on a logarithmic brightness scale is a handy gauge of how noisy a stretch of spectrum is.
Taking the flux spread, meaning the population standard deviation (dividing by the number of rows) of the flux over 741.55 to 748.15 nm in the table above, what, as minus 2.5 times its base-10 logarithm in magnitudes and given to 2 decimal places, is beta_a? 2.46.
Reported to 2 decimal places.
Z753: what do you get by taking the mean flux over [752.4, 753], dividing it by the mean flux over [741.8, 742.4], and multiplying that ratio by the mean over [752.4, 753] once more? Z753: 5.73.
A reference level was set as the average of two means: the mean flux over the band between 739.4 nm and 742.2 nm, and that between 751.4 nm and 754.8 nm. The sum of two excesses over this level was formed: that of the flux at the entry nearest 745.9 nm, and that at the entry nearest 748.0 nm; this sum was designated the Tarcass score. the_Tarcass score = 0.12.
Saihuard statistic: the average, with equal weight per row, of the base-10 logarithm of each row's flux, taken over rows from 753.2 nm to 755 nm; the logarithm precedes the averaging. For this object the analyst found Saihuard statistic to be 0.758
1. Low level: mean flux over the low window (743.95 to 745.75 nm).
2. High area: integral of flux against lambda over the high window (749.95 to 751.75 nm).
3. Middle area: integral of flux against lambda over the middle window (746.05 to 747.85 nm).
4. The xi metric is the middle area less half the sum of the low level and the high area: 2.53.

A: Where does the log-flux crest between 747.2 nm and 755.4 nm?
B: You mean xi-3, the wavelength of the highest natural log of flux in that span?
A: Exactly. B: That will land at 751.9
